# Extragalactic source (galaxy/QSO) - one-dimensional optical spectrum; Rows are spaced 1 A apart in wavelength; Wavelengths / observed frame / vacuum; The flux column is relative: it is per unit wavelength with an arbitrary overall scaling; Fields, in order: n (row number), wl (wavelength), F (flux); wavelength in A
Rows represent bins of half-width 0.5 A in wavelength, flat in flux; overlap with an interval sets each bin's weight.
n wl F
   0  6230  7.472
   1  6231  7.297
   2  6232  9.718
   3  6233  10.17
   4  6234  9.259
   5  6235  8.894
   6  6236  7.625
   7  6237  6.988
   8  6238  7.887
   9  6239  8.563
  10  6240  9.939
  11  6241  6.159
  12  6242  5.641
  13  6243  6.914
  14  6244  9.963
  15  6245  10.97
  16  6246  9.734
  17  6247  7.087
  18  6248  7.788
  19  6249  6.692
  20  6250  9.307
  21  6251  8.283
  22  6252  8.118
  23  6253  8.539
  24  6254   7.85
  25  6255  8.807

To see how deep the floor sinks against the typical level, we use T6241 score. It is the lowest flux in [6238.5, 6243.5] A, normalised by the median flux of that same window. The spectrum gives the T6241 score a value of 0.82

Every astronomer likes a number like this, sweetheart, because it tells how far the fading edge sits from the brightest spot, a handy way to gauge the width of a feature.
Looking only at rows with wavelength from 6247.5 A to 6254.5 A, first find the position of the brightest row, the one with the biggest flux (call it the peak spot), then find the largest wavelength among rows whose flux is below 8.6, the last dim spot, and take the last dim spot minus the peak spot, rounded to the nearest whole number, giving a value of 4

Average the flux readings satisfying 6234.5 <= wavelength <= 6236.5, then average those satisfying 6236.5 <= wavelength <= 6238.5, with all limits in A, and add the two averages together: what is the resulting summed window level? 15.7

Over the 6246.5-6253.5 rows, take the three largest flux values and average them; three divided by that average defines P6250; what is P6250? 0.344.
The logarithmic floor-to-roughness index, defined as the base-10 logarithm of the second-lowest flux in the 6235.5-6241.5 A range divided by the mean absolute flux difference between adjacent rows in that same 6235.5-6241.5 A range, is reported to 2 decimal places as 0.68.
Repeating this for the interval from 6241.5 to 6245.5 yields 0.59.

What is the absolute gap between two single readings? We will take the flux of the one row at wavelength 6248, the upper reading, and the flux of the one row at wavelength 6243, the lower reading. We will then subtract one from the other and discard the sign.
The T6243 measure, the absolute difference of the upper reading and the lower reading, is 0.9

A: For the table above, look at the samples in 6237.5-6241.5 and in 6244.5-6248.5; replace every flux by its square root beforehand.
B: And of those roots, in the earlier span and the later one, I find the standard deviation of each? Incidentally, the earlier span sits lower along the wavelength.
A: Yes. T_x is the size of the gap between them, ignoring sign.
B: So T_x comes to 0.02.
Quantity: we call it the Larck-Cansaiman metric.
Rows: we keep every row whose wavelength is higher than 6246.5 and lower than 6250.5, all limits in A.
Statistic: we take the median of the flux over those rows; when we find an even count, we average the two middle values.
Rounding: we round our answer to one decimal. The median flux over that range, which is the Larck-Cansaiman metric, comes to 7.4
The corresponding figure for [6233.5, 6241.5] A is 8.2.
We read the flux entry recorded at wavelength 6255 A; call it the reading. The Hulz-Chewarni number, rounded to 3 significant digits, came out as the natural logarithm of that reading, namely 2.18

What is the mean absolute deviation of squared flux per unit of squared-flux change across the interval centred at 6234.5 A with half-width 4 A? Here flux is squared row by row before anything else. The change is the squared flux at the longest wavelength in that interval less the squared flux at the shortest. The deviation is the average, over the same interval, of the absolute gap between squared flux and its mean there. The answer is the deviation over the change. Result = 2.0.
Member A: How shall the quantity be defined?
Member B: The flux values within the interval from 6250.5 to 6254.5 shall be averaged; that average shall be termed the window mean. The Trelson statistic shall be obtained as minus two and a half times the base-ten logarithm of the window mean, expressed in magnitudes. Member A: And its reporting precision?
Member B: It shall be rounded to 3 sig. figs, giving -2.28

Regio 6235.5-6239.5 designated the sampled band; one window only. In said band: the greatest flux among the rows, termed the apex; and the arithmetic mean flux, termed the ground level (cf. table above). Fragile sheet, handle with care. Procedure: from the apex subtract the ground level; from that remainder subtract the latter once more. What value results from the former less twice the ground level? -7.0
